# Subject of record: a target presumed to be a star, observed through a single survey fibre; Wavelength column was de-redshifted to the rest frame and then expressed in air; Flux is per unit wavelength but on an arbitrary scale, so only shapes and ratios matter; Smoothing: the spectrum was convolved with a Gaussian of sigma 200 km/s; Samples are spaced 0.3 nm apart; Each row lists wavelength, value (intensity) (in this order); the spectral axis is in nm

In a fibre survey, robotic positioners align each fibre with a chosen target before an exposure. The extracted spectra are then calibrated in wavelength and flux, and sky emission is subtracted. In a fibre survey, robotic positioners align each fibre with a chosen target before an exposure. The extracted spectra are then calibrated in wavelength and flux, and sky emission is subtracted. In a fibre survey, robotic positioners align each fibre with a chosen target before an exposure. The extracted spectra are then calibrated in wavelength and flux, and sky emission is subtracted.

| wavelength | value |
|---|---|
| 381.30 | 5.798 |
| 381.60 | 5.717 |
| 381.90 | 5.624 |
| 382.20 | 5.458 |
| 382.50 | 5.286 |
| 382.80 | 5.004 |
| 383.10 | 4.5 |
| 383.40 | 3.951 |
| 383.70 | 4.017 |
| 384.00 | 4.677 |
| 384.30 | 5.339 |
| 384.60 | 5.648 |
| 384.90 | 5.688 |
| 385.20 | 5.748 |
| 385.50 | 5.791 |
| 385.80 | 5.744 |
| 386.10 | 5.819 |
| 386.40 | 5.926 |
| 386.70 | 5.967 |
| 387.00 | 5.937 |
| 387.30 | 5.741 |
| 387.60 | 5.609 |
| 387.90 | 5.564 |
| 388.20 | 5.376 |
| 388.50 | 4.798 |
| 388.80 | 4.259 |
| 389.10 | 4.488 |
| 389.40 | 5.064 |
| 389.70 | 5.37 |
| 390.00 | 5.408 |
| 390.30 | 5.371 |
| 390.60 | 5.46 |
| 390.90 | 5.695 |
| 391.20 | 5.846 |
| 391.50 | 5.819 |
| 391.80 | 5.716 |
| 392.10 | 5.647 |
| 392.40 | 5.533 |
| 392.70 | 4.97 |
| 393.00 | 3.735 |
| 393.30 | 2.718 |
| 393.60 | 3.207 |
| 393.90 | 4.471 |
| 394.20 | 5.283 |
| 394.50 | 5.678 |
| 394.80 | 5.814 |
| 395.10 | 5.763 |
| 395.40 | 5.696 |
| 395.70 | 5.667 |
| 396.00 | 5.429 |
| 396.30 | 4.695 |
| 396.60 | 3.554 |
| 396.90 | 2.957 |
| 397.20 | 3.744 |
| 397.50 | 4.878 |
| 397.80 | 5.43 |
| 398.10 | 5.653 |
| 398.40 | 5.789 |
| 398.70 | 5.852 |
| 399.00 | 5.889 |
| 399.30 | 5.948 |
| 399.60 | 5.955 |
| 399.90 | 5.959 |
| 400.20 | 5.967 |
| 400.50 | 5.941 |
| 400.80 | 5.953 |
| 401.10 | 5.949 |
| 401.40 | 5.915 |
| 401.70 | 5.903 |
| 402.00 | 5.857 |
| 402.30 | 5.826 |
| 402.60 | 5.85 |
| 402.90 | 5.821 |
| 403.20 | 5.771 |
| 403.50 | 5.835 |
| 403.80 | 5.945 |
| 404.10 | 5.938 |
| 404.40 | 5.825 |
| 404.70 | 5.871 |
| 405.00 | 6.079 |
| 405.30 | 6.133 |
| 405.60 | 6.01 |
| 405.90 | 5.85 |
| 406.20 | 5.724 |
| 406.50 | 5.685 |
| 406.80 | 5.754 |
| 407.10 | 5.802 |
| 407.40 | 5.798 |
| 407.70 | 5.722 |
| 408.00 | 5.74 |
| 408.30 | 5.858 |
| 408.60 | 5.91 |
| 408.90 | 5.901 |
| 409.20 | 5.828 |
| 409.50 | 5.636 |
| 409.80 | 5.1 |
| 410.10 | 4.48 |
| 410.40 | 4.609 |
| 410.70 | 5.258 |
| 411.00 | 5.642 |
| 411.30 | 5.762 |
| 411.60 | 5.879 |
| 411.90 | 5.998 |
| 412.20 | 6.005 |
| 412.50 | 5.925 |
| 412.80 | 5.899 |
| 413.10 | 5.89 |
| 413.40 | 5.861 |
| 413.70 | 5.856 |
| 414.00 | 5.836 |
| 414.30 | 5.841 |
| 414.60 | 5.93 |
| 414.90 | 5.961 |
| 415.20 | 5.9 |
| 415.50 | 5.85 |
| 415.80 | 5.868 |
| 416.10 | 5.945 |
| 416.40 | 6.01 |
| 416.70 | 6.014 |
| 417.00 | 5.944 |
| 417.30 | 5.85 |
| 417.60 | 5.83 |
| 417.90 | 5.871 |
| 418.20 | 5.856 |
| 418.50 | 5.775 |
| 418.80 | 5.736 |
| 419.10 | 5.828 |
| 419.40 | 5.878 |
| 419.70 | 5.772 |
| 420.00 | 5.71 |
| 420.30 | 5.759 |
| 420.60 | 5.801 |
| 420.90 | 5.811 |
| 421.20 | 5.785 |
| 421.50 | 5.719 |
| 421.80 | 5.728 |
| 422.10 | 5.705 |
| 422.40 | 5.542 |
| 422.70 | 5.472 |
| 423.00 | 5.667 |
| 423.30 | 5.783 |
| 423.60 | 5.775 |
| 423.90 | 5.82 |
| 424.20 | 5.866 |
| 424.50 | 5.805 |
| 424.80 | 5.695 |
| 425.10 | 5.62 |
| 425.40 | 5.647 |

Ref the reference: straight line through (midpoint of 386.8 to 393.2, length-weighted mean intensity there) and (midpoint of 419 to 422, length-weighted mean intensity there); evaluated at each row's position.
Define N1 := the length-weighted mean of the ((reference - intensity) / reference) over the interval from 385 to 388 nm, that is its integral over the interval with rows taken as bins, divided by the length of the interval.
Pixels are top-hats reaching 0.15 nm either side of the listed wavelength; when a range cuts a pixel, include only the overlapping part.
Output -0.11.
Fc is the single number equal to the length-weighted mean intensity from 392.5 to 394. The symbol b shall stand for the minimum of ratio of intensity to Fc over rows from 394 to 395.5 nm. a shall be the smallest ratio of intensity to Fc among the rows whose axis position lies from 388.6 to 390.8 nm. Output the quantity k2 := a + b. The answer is 2.47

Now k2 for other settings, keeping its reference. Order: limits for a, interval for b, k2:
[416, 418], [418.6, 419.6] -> 3.00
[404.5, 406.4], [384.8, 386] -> 2.96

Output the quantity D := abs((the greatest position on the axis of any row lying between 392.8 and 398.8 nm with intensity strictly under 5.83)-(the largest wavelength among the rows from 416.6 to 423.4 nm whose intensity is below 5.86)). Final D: 24.90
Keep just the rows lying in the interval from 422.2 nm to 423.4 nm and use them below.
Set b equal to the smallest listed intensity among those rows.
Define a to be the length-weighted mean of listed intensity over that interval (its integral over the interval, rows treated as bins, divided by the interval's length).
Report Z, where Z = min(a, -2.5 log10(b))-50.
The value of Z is -51.8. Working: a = 5.61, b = 5.472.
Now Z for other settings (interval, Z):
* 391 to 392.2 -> -51.9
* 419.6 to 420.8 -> -51.9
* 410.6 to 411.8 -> -51.8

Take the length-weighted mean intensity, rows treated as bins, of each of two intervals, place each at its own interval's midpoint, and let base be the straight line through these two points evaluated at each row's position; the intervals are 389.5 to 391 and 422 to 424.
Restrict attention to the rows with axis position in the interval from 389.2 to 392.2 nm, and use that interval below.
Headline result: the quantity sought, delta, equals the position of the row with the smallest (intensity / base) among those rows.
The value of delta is 389.40 nm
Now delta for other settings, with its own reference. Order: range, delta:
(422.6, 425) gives 422.70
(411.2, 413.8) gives 411.30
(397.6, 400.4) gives 397.80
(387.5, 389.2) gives 388.80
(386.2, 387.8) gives 387.60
